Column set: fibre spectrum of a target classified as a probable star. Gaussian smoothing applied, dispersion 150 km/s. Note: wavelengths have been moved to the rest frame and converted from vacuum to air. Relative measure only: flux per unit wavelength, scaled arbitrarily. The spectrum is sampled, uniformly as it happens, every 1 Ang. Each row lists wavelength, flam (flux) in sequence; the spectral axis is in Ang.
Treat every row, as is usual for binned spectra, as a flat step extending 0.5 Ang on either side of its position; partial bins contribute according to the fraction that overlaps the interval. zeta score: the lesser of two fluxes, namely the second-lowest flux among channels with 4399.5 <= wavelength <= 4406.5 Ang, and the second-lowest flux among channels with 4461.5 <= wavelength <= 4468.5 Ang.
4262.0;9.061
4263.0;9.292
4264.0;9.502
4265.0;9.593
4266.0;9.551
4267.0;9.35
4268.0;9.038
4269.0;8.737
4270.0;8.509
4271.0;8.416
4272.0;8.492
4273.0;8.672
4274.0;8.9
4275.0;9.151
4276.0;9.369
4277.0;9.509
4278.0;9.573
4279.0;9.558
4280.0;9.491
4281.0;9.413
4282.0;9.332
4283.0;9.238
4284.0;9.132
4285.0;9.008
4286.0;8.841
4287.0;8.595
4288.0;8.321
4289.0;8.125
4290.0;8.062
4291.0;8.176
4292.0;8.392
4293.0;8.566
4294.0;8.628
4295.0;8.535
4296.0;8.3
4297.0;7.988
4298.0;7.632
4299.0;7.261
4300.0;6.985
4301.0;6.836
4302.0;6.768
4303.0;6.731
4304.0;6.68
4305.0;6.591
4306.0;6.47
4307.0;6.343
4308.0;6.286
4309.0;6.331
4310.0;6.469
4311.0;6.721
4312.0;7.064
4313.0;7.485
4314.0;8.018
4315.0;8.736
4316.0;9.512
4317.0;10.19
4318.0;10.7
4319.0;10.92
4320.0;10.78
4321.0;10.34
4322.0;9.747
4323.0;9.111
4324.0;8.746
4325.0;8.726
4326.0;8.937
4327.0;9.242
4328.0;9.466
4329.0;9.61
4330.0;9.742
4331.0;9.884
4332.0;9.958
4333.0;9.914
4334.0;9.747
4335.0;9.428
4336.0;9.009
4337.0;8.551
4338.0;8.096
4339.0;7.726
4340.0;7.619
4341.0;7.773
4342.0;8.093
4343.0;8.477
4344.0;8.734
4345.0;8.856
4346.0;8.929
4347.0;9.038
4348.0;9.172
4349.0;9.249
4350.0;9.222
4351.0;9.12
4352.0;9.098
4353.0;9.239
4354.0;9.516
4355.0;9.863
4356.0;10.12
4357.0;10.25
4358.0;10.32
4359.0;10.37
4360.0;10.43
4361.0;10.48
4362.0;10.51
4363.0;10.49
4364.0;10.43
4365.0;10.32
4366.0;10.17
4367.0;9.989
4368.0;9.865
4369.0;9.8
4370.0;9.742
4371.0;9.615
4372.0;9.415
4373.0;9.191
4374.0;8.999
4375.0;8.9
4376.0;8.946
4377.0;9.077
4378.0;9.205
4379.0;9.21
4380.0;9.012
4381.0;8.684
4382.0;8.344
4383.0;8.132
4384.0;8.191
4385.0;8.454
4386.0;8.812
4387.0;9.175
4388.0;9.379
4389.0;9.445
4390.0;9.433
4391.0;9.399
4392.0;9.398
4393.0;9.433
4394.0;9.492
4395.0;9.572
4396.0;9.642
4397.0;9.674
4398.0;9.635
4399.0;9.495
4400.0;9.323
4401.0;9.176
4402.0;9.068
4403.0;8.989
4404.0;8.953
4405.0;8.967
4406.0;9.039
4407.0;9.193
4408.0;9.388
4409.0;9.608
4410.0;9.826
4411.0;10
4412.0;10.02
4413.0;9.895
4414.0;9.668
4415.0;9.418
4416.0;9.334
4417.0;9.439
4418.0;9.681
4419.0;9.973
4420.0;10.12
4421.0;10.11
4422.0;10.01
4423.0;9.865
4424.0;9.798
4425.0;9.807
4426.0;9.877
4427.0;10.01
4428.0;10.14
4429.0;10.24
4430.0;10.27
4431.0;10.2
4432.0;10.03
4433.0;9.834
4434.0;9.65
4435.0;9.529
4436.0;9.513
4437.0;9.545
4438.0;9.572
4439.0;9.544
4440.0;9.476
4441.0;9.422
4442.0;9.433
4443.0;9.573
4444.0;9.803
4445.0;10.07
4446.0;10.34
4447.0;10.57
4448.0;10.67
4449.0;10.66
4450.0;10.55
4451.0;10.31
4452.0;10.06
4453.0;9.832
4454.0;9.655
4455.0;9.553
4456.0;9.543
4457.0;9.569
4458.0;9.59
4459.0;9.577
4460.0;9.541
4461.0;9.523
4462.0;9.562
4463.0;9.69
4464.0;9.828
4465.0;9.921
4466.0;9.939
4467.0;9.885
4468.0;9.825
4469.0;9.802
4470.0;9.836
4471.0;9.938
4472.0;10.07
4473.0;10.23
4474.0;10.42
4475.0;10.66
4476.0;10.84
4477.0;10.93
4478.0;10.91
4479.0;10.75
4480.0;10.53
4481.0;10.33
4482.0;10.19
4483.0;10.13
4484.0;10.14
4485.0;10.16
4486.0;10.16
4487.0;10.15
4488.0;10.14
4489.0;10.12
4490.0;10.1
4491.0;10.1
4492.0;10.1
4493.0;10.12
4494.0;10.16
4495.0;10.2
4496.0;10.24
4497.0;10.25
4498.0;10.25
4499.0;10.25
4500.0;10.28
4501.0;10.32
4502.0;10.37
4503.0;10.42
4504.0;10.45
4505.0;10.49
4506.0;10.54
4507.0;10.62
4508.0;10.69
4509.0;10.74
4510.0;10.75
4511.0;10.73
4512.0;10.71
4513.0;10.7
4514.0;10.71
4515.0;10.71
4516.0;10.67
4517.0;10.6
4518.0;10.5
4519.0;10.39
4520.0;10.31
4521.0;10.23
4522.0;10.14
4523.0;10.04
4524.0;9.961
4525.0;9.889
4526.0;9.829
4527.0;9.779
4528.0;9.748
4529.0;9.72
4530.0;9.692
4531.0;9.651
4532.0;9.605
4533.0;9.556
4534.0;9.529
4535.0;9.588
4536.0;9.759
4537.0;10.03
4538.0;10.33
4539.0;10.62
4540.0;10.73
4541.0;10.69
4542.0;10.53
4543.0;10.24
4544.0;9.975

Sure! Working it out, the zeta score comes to 8.97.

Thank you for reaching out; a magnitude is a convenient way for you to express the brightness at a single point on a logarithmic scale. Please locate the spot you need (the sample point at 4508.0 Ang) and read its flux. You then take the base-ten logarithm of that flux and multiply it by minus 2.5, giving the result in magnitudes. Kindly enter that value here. -2.57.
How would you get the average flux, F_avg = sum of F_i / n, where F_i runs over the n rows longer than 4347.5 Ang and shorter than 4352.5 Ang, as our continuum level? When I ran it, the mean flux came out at 9.2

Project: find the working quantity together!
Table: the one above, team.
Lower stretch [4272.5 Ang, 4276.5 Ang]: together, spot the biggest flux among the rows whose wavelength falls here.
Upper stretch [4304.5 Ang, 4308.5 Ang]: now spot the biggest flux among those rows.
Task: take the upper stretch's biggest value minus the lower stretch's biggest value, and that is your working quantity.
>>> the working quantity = -2.8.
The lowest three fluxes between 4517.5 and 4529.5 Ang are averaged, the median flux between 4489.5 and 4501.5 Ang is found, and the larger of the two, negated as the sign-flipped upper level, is -10.2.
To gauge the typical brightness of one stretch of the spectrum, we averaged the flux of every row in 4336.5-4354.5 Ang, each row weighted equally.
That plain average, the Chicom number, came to 8.7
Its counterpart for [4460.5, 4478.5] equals 10.1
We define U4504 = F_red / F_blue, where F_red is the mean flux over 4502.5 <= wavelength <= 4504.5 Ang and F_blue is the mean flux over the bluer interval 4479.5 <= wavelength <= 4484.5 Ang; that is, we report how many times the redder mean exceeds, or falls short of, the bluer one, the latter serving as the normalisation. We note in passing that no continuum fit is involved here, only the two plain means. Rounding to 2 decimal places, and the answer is 1.02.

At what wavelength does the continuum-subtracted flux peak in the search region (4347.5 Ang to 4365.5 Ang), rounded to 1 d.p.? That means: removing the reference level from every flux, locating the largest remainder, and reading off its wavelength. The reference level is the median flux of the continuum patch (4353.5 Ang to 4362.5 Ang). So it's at 4362.0 Ang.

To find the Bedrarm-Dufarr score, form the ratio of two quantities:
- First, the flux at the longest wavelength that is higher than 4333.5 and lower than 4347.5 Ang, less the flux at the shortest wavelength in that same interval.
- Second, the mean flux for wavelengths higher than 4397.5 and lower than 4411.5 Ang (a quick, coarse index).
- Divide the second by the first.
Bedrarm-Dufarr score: -13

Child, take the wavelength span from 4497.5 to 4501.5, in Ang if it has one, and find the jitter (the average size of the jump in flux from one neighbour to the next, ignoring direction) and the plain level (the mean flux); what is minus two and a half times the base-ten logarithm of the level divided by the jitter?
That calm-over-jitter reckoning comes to -6.6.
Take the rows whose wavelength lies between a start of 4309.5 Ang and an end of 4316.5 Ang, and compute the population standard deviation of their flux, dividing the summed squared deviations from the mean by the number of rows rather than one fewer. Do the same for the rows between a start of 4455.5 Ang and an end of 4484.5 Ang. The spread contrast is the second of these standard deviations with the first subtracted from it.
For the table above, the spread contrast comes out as -0.59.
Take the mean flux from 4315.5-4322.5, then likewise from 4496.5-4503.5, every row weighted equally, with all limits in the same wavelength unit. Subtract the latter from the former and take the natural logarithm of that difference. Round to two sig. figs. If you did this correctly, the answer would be -5.0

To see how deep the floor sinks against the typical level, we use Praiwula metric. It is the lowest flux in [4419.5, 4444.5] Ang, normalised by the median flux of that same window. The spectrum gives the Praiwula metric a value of 0.96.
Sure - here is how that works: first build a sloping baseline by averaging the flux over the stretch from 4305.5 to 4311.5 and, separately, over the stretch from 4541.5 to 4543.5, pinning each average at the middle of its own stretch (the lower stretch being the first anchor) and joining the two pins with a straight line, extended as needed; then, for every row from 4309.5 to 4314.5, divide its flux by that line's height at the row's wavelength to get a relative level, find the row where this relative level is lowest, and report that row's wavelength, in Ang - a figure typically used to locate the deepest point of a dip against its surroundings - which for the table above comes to 4310.0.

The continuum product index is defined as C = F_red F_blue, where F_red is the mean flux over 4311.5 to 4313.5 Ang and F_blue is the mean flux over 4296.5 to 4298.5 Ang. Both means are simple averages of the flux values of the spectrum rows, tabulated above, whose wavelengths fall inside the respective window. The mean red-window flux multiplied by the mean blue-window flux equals 57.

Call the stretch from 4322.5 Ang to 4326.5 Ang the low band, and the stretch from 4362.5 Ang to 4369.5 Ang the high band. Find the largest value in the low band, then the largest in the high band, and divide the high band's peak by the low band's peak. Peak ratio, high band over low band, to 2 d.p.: 1.15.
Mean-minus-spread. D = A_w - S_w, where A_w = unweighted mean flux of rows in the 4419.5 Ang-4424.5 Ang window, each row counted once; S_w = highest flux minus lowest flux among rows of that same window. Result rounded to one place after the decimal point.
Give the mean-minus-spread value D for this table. 9.7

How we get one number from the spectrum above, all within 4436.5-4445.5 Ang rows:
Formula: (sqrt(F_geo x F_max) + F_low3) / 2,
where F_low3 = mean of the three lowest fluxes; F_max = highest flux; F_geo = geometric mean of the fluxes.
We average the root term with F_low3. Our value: 9.6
